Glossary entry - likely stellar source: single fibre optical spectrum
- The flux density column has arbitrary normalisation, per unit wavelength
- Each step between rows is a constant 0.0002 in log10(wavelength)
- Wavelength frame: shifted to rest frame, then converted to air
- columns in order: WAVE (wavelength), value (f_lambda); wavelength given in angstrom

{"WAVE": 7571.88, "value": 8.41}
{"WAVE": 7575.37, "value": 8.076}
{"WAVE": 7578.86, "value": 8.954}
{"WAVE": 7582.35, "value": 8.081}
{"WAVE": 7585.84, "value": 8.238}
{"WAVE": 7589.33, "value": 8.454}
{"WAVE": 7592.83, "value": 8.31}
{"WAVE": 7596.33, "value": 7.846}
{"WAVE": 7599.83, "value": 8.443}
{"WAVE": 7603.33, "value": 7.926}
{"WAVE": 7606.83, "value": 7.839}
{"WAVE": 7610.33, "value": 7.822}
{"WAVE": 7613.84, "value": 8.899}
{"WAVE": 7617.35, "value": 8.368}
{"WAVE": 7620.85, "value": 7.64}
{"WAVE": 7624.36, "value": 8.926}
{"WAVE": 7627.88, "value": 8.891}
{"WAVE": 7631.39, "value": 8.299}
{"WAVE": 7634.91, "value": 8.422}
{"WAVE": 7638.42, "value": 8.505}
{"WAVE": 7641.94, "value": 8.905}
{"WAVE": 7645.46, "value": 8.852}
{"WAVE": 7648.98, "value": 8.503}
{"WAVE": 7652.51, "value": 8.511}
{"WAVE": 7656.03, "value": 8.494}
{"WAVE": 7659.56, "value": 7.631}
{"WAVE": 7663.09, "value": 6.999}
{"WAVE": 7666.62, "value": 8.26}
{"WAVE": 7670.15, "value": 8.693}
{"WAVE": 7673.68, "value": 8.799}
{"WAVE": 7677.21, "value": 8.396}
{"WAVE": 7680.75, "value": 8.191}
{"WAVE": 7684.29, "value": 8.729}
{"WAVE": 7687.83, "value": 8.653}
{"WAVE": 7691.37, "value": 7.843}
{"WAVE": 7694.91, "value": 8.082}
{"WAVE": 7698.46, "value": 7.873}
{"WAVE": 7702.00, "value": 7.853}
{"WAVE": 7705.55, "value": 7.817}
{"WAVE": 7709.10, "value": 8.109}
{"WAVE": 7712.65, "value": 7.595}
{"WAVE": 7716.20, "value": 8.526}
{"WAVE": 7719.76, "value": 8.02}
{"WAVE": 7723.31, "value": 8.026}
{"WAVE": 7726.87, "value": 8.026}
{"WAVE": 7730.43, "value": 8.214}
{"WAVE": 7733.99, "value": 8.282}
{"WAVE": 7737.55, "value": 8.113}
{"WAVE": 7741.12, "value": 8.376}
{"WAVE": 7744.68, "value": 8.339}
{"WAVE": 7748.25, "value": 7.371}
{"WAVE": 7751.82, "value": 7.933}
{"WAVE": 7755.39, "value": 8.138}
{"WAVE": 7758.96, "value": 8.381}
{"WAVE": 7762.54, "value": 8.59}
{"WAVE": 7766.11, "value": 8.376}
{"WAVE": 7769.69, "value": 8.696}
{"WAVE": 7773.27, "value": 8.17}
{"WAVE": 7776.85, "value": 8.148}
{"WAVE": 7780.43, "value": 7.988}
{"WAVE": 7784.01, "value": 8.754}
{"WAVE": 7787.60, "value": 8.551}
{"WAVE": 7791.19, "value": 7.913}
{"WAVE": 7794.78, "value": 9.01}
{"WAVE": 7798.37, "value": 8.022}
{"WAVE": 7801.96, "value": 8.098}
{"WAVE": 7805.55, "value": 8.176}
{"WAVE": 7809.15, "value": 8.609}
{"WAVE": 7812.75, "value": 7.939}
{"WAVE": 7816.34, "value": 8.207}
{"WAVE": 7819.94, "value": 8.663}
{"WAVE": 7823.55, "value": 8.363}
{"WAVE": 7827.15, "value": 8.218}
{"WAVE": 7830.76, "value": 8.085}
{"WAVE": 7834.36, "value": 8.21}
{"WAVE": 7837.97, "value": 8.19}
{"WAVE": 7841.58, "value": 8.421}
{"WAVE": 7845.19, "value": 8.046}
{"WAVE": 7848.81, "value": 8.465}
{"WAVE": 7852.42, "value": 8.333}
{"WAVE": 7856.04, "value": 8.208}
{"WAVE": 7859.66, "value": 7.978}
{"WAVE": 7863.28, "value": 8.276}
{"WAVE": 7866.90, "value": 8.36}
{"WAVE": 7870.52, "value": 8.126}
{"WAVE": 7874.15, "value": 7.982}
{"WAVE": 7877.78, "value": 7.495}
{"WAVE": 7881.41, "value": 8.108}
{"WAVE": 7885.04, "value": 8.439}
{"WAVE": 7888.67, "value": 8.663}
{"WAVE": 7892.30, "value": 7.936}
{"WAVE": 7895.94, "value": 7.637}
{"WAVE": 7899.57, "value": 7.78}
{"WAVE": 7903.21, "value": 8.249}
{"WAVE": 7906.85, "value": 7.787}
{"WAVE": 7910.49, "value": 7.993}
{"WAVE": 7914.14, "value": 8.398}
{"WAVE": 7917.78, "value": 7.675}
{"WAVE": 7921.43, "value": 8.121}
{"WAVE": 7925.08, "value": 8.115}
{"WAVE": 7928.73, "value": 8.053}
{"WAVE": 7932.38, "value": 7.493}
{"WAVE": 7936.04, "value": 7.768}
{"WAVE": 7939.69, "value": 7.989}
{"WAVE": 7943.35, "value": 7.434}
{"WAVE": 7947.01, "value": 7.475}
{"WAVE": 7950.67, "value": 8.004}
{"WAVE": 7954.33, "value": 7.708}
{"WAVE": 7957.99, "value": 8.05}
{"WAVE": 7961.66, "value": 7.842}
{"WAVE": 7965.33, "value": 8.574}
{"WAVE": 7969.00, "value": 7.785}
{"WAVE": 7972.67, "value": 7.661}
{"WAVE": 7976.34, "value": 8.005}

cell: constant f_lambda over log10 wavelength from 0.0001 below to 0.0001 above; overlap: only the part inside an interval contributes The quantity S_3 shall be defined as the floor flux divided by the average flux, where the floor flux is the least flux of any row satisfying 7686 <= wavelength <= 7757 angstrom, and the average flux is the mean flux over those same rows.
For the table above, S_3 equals 0.91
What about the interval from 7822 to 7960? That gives 0.92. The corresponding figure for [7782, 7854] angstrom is 0.95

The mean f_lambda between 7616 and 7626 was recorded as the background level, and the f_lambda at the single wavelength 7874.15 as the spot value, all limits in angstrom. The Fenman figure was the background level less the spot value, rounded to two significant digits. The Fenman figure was 0.33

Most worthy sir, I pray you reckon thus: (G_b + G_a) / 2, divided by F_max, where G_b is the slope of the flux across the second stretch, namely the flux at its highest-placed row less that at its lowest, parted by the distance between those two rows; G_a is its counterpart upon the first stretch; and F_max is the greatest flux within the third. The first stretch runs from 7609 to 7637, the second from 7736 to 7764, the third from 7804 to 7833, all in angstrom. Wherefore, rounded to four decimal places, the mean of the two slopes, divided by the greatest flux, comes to 0.0025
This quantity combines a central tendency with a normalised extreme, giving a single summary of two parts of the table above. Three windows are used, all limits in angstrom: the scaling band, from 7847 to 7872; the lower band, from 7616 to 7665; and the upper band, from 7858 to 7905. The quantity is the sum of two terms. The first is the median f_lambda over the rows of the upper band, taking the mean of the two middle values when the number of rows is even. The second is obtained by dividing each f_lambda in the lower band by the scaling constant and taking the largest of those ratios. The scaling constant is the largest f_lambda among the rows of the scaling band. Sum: 9.16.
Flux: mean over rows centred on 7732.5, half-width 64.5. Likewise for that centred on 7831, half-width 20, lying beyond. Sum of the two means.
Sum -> 16.5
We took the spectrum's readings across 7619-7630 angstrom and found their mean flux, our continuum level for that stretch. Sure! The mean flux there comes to 8.5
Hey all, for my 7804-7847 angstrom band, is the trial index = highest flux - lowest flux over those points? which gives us 0.72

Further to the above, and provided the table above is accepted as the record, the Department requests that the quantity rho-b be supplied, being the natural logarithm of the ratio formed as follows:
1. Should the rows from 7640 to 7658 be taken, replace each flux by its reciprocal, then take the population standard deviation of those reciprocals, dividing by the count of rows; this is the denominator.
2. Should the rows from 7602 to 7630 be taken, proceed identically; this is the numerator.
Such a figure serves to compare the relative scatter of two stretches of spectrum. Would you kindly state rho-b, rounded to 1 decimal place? 1.1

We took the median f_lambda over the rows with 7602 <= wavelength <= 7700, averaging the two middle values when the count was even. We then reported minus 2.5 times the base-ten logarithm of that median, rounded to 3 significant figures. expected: -2.31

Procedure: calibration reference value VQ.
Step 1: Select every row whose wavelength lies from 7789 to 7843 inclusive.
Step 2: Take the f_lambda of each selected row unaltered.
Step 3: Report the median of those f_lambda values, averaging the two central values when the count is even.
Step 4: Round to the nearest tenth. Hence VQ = 8.2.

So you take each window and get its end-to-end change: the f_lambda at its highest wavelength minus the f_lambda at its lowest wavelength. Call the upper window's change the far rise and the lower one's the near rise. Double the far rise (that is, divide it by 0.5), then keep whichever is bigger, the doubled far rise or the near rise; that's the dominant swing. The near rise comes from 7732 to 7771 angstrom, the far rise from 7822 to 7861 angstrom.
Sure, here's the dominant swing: 0.41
